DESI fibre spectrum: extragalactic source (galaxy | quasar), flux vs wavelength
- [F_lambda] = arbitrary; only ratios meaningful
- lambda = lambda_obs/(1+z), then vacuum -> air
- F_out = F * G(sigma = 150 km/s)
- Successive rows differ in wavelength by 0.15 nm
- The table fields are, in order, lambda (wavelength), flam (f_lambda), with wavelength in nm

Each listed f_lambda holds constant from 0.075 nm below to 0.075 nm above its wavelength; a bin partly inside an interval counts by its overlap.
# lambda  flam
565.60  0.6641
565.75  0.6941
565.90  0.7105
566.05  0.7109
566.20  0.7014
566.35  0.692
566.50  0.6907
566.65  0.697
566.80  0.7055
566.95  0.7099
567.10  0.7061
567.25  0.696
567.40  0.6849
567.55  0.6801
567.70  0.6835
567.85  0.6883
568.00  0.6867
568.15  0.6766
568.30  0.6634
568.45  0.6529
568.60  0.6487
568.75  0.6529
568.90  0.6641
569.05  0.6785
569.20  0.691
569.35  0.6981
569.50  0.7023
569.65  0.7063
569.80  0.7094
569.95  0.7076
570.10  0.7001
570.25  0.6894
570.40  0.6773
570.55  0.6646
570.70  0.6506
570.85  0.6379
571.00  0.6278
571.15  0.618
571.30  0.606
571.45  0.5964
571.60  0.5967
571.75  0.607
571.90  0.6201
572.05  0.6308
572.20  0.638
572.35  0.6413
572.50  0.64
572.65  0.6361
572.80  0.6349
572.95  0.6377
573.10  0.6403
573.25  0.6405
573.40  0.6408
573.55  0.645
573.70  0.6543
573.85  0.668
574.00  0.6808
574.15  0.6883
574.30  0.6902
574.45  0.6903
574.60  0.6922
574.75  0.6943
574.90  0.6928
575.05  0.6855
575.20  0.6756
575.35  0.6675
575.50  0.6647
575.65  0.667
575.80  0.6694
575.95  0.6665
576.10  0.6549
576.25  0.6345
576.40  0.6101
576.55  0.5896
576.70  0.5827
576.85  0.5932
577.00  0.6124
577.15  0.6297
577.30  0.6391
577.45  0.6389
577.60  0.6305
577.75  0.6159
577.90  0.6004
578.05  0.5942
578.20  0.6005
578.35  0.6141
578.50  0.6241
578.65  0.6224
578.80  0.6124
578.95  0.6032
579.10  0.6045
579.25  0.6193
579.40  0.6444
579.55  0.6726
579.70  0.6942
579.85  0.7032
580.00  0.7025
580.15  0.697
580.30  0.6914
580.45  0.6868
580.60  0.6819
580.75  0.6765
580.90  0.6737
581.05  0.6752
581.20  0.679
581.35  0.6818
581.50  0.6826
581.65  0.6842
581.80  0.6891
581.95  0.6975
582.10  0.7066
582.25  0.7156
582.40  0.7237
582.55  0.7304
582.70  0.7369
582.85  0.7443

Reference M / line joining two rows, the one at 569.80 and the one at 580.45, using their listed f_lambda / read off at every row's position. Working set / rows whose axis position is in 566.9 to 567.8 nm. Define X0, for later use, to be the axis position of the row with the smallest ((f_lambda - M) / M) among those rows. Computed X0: 567.55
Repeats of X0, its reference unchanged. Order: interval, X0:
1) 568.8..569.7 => 568.90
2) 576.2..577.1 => 576.70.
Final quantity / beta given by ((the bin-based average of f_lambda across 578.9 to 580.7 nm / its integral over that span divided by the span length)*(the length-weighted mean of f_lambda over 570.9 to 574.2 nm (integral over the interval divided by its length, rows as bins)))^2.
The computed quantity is 0.180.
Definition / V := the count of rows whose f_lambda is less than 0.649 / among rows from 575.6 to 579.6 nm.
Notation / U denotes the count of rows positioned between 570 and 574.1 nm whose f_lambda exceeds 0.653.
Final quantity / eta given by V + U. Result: 29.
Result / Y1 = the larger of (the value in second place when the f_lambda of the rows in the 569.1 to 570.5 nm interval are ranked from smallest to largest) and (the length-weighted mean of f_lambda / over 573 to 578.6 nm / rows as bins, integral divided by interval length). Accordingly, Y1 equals 0.689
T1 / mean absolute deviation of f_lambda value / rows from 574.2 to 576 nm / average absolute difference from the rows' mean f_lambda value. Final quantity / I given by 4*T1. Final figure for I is 0.04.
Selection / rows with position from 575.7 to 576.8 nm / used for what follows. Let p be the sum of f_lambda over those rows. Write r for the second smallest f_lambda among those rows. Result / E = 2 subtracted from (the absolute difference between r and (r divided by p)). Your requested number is -1.54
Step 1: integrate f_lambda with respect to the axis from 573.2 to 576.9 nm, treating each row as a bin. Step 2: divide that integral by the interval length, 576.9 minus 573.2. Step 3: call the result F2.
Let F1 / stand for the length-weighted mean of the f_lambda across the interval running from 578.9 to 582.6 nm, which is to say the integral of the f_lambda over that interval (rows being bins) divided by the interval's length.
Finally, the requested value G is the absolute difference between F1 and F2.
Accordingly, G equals 0.023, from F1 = 0.681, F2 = 0.658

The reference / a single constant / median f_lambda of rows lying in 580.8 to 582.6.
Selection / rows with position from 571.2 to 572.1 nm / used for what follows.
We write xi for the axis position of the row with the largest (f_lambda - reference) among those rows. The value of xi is 572.05 nm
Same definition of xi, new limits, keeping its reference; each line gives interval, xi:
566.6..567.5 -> 566.95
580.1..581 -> 580.15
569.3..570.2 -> 569.80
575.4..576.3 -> 575.80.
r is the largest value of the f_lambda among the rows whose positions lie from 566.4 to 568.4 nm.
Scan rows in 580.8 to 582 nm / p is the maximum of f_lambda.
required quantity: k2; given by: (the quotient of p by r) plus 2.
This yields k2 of 2.98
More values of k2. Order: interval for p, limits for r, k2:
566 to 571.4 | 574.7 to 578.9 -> 3.02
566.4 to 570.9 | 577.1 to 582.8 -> 2.96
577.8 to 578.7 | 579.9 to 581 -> 2.89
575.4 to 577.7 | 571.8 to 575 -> 2.96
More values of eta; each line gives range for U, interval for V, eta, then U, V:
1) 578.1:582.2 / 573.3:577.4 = 28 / 18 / 10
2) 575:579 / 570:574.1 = 27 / 8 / 19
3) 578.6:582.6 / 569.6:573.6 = 40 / 21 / 19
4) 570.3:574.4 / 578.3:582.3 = 15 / 7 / 8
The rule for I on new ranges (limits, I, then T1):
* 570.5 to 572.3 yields 0.07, 0.017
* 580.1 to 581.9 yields 0.02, 0.005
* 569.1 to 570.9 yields 0.08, 0.019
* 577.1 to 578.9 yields 0.05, 0.012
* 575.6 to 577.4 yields 0.10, 0.026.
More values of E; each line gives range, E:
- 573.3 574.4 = -1.49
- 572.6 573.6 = -1.51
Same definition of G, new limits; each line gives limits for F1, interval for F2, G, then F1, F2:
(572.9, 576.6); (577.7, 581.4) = 0.011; 0.662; 0.651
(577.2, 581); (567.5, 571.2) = 0.029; 0.646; 0.675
